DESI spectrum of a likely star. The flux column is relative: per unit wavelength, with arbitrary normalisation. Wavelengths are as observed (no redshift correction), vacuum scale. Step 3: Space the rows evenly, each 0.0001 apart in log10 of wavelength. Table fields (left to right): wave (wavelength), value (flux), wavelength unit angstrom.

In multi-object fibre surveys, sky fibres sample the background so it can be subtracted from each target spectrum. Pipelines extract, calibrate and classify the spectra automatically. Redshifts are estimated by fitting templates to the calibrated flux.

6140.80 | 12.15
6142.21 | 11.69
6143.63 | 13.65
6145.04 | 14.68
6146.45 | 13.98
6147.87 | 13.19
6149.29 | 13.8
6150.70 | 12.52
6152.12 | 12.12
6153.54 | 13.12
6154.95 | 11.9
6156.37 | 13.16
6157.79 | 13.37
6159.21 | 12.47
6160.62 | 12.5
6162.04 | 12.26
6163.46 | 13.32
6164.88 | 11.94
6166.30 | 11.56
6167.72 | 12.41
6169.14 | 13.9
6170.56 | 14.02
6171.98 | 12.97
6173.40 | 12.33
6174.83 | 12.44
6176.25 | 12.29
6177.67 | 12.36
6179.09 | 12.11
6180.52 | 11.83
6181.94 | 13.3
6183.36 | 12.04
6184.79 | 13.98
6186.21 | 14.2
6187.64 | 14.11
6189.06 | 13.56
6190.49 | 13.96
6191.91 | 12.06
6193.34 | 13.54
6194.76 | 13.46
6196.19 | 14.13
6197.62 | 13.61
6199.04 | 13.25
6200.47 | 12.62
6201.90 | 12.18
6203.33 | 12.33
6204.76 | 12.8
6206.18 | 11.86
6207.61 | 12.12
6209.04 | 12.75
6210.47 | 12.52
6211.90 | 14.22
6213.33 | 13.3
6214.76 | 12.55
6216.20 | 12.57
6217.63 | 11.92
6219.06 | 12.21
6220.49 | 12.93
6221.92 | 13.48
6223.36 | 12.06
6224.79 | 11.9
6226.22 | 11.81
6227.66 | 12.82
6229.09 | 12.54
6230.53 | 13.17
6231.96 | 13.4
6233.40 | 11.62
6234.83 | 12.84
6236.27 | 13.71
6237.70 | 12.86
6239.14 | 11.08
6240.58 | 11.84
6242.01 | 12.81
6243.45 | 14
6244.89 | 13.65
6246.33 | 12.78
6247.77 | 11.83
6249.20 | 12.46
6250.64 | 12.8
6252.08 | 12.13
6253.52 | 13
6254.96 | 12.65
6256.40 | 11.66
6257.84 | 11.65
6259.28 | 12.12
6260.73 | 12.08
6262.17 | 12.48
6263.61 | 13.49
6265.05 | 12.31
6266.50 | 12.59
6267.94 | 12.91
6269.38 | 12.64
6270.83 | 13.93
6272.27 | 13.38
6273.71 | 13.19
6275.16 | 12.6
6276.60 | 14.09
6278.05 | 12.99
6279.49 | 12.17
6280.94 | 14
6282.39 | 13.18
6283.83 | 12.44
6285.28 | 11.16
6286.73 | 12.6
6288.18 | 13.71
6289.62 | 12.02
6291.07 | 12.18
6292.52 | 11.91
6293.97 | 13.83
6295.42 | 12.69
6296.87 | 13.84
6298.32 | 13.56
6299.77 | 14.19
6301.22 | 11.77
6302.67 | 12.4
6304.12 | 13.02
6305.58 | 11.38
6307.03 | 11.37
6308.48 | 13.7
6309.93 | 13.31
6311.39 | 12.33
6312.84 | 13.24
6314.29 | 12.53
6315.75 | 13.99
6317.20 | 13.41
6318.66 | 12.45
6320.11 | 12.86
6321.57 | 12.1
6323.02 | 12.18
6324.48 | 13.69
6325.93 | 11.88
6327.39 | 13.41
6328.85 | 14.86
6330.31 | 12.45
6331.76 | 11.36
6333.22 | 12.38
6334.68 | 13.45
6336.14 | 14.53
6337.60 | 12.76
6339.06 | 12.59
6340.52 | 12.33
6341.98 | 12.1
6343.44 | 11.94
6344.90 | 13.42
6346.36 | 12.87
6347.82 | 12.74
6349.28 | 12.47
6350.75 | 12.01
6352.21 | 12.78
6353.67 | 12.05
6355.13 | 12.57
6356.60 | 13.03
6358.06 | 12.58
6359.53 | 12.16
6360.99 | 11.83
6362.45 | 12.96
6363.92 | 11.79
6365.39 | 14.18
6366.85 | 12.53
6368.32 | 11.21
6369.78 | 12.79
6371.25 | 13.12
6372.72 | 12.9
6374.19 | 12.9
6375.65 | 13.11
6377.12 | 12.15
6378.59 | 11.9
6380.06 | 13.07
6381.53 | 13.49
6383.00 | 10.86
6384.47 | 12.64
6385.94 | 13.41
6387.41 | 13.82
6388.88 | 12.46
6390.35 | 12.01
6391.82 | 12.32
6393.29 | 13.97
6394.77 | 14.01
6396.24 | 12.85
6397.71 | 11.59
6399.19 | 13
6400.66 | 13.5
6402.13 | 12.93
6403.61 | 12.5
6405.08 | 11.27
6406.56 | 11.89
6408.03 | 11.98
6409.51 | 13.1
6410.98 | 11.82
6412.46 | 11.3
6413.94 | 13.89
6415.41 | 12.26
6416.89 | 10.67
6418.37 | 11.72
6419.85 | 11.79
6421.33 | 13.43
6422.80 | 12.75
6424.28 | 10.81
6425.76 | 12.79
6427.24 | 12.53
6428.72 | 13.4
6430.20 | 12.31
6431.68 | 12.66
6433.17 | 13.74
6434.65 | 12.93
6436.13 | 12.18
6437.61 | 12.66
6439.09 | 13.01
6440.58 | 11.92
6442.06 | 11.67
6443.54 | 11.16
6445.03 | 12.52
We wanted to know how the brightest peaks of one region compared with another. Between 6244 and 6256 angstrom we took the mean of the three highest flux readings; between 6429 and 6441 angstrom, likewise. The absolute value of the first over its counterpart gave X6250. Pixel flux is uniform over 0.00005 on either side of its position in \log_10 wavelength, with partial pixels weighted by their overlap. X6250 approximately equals 0.99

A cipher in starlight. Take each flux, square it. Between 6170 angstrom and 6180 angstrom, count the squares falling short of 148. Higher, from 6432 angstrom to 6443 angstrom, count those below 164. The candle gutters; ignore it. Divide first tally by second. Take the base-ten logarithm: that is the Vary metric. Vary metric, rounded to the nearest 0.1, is -0.6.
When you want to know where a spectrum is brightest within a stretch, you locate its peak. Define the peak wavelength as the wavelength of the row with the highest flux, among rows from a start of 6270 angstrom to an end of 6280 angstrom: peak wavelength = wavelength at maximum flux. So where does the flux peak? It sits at 6276.60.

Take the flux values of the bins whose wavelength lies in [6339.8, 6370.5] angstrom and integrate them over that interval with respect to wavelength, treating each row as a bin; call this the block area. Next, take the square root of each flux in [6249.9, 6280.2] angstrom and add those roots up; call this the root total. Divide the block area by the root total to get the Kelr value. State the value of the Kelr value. 5.13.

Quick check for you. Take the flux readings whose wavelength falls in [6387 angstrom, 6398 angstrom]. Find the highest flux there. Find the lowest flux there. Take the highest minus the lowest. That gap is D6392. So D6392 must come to 2.4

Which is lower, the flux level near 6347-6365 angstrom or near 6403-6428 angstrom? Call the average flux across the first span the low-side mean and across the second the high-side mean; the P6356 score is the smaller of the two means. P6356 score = 12.15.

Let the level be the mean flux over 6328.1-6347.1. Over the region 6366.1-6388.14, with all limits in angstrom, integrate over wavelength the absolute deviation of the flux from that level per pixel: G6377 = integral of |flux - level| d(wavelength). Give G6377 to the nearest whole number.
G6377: 13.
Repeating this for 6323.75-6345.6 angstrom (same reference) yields 18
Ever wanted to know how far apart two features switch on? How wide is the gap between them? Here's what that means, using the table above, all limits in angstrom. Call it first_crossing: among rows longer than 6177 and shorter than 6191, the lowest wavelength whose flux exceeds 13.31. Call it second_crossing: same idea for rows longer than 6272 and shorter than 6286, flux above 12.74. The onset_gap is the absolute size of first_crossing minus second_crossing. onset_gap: 87.5 angstrom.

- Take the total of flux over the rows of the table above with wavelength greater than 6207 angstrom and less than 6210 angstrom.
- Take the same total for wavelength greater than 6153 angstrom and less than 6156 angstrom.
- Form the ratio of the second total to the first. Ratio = 1.01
